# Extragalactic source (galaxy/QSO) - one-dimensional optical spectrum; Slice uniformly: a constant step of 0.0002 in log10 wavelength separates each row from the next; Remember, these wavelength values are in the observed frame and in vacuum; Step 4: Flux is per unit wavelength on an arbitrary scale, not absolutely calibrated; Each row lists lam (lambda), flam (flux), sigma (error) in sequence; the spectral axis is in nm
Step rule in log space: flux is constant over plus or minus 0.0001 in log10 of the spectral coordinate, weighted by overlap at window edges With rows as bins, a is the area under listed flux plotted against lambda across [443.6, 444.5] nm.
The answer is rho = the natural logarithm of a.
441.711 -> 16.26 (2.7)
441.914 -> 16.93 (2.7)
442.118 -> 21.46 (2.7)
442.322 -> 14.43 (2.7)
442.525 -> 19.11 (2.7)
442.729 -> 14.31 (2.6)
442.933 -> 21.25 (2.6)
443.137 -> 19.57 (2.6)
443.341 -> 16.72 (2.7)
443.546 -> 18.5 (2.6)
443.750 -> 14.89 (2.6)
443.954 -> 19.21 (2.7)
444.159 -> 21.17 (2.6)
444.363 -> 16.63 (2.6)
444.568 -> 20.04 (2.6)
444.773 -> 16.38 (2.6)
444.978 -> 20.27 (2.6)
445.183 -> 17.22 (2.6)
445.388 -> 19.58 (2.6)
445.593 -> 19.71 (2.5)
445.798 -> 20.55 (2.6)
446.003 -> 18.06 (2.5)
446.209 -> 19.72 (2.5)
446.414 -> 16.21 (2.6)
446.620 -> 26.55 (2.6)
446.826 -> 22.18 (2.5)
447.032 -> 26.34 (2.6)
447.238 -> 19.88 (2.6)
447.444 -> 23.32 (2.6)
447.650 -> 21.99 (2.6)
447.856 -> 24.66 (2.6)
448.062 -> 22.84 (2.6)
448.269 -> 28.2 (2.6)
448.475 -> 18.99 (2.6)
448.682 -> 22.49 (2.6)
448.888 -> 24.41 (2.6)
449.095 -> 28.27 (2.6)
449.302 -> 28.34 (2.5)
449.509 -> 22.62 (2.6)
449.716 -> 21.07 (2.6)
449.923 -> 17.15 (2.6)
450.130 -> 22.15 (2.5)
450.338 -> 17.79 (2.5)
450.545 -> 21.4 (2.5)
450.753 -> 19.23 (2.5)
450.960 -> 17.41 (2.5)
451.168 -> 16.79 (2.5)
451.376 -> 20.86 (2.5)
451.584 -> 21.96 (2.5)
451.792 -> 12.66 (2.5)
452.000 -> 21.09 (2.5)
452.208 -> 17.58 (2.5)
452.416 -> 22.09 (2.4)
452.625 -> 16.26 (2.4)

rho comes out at 2.8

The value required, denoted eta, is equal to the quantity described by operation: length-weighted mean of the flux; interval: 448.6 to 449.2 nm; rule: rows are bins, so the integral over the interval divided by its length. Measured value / 25.2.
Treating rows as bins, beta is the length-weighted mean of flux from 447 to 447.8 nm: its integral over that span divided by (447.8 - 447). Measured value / 22.7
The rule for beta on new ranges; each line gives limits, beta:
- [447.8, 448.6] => 23.6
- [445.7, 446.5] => 18.7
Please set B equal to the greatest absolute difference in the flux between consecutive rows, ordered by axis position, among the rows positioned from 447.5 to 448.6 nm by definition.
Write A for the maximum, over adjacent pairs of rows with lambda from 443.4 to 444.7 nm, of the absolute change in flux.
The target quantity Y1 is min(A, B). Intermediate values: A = 5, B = 9.2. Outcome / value 4.5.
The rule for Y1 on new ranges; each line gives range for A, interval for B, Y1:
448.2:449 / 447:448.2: 6.5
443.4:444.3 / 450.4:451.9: 4.3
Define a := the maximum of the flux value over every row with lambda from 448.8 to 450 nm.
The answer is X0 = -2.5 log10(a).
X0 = -3.63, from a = 28.34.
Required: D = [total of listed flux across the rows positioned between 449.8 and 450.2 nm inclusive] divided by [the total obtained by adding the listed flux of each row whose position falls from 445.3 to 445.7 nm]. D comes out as 1.00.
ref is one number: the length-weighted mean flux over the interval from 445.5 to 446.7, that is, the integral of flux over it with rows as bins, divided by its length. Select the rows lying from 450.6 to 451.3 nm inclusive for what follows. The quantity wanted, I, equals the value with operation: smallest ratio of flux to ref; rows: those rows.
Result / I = 0.84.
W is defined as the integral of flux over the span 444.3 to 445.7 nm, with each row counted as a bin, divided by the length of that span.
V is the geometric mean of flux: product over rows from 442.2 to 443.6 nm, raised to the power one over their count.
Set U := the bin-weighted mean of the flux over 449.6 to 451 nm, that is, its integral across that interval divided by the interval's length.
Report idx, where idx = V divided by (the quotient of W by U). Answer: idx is 18.4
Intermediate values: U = 19.6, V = 17.5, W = 18.6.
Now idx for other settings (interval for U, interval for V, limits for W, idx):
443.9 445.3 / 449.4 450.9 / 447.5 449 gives 16.0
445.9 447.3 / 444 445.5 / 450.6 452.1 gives 21.3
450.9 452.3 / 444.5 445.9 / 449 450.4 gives 15.5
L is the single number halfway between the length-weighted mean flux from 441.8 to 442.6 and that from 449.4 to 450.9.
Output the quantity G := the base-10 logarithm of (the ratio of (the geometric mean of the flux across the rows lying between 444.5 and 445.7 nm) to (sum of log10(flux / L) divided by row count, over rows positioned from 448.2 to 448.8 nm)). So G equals 2.37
